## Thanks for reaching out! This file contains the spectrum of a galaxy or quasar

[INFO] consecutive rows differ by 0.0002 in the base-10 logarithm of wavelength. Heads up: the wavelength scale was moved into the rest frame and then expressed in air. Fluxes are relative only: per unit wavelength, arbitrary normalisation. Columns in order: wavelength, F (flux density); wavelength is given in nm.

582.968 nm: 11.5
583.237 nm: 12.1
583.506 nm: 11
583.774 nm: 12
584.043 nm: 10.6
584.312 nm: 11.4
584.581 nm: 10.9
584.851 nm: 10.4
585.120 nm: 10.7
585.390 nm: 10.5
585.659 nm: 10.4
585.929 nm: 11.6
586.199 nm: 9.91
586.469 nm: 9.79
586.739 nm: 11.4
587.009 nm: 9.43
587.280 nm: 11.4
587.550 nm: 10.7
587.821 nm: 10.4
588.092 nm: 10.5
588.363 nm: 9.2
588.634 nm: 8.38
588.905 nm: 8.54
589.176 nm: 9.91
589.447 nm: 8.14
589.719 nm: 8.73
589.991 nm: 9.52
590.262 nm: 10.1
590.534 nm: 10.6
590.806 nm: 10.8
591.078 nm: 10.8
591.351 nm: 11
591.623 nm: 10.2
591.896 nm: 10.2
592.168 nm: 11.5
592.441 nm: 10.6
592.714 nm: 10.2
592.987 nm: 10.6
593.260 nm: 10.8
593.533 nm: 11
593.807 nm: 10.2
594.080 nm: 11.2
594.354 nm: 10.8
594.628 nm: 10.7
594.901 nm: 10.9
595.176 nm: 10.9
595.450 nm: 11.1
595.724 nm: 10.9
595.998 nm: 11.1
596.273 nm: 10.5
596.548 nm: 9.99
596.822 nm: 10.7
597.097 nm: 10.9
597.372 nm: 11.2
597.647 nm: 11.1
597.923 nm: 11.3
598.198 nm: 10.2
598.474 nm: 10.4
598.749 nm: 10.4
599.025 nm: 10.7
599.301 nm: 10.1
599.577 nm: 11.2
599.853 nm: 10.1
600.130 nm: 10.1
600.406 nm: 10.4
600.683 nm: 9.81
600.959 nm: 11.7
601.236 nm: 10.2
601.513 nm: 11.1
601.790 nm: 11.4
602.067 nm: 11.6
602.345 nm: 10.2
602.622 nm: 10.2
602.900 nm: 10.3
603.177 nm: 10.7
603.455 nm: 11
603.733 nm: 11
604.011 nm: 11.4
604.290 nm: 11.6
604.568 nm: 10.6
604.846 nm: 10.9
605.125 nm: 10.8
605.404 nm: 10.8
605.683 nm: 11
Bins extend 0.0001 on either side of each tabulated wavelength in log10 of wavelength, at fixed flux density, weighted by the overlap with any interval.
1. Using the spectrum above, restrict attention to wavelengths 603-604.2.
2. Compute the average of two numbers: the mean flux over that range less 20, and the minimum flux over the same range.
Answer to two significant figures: 0.86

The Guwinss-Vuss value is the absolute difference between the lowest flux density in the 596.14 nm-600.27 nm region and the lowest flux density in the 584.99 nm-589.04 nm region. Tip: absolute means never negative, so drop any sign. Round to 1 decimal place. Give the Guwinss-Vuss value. 1.6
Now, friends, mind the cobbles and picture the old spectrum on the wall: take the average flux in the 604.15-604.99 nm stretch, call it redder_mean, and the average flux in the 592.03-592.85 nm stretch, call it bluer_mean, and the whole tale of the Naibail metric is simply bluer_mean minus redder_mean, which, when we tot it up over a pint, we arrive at -0.3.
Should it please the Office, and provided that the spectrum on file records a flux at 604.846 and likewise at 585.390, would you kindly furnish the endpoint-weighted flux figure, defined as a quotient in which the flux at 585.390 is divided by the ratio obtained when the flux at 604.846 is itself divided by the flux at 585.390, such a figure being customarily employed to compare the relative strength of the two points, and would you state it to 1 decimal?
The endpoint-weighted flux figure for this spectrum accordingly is 10.1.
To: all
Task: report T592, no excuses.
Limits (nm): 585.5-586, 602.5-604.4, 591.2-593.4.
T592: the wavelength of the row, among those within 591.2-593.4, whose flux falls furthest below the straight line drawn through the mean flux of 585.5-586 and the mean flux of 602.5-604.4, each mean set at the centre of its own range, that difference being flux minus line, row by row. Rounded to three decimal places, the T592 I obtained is 591.623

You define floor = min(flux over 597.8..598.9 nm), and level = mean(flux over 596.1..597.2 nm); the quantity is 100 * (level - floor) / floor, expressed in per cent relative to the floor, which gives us 3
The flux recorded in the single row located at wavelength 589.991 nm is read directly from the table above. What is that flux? 9.52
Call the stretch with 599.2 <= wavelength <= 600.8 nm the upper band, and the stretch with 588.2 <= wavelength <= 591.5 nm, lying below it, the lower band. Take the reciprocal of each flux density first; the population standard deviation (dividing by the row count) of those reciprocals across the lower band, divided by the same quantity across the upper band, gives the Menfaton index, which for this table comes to 2.7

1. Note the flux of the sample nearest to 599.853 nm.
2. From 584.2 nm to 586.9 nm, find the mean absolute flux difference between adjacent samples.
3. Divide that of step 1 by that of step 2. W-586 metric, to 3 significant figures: 14.6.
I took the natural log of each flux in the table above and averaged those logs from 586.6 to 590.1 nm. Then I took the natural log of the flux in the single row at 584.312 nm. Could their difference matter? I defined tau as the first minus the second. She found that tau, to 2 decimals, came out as -0.17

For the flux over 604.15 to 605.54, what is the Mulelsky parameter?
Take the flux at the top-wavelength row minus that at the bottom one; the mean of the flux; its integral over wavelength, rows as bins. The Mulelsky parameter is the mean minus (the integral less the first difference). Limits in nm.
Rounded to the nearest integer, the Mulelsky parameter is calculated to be -5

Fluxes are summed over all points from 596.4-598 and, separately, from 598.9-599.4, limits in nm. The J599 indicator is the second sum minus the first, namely -44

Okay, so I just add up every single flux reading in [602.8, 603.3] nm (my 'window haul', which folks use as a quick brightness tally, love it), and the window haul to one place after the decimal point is 21.0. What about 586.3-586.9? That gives 21.2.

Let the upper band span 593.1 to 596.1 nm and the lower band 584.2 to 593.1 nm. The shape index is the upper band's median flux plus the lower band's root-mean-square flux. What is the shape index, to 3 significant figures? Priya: 21.2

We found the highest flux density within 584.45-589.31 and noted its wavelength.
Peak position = 585.929 nm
